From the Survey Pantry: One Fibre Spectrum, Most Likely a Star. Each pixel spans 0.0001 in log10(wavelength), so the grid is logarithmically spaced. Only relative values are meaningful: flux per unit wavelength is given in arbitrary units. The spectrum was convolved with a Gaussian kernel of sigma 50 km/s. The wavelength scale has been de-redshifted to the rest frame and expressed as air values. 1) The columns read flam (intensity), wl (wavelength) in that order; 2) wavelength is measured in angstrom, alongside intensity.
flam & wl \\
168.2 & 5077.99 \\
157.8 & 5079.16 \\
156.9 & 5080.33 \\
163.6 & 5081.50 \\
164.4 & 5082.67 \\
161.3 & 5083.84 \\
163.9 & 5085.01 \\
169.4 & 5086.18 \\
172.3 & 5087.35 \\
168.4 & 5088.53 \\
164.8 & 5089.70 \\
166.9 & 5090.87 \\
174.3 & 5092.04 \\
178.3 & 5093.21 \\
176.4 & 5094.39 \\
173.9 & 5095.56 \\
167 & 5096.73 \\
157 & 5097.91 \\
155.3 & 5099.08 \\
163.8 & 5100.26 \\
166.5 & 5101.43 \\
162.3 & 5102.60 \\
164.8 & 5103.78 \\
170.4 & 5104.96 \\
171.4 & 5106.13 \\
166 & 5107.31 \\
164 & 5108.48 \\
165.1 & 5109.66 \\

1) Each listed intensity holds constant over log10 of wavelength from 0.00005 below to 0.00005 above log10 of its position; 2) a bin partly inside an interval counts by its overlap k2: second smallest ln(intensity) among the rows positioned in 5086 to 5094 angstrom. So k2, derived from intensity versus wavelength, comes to 5.12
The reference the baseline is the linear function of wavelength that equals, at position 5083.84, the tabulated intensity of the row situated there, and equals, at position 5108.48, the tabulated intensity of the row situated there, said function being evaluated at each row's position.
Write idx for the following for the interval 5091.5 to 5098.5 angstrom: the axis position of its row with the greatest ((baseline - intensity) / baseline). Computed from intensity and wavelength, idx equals 5097.91 angstrom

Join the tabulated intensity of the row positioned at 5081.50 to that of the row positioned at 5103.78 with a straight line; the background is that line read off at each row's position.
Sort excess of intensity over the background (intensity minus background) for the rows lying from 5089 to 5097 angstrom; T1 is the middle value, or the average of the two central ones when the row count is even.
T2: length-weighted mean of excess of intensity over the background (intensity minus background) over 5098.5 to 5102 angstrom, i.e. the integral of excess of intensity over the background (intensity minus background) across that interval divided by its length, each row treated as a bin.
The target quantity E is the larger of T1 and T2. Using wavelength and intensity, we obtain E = 9.5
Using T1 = 10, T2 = -3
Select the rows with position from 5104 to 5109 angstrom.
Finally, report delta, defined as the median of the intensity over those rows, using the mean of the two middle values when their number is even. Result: 168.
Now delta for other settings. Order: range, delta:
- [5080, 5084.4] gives 162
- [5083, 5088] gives 167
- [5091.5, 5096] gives 175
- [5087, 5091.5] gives 168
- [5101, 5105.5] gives 166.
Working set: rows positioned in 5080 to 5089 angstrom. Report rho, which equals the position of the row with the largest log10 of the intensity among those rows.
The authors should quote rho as 5087.35 angstrom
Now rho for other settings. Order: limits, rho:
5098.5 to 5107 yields 5106.13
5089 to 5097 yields 5093.21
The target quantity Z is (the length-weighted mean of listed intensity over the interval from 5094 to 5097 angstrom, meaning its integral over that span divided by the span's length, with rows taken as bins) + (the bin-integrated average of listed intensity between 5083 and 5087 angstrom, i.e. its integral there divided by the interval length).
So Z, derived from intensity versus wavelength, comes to 339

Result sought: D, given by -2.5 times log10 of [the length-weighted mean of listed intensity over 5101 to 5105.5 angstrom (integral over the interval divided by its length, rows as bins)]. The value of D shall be -5.55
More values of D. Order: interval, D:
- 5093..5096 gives -5.61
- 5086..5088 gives -5.58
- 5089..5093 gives -5.58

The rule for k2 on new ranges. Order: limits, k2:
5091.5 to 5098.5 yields 5.12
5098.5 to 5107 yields 5.09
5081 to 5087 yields 5.10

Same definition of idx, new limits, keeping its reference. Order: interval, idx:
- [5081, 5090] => 5083.84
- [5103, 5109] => 5108.48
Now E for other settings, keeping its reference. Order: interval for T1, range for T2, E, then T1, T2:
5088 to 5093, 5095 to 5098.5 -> 3.6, 4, 1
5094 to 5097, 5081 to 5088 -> 9.5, 10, 2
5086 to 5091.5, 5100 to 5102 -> 4.4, 4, 1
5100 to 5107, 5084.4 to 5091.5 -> 3.7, 1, 4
